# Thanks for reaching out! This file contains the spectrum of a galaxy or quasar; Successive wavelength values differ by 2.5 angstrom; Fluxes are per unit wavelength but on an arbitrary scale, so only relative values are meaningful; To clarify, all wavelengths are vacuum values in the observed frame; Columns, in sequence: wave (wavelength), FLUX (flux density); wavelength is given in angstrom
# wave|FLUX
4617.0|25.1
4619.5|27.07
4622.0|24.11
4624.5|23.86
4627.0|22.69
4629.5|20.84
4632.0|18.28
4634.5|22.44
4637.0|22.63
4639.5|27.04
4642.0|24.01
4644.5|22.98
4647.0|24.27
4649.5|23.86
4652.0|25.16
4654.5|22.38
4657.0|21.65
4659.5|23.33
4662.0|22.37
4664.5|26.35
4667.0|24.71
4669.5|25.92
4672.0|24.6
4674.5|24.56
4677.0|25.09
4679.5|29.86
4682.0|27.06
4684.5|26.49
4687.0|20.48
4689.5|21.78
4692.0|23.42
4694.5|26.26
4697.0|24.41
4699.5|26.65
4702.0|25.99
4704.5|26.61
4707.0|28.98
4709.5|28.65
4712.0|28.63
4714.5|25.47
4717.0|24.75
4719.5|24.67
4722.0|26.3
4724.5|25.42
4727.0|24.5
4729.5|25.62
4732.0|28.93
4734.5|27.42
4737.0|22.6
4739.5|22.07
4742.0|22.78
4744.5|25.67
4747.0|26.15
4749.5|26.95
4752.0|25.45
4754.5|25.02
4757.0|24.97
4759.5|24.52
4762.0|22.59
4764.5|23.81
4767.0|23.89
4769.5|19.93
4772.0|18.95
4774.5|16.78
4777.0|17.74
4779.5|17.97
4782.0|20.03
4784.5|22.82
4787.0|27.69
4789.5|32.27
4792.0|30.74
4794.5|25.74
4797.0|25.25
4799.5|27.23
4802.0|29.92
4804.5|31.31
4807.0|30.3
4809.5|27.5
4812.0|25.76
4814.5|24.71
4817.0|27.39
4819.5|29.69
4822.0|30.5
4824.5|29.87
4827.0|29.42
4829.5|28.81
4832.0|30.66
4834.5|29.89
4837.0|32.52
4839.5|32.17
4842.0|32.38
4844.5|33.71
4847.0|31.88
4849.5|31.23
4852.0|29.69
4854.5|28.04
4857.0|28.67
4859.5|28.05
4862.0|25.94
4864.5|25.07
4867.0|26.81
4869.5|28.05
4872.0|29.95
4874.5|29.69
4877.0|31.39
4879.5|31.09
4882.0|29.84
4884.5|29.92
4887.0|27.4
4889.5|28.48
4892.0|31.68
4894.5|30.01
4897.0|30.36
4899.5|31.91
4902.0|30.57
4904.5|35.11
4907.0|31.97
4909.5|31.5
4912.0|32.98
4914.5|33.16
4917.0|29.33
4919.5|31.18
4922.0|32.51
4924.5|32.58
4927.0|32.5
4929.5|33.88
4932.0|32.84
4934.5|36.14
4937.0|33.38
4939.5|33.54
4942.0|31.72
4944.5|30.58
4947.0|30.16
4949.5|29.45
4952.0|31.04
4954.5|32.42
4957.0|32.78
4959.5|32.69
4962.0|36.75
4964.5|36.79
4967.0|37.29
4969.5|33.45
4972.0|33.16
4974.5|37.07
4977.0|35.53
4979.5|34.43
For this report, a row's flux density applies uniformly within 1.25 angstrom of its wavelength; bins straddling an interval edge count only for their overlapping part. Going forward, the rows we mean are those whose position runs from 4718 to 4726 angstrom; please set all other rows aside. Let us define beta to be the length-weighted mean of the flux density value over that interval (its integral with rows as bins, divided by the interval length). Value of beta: 25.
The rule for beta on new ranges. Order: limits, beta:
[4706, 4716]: 28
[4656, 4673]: 24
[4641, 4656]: 24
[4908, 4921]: 32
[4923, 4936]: 34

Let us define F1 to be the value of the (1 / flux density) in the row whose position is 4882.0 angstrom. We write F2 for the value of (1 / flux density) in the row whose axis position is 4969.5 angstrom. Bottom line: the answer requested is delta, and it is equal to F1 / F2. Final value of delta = 1.12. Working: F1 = 0.034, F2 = 0.030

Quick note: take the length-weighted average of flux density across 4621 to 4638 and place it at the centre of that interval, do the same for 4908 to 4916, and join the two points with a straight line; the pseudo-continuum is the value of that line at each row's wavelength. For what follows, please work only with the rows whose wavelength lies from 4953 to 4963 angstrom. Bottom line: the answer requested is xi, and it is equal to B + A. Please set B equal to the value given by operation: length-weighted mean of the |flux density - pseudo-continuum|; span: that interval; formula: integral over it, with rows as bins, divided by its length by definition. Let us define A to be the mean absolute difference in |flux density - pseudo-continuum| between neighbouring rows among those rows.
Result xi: 2.2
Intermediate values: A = 0.5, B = 1.7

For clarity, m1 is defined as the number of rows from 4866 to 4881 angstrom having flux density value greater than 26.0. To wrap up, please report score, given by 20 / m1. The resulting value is 3.3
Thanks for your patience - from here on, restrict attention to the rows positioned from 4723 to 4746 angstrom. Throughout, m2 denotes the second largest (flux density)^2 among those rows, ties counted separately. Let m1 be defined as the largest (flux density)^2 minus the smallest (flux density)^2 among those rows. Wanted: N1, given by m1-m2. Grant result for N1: -402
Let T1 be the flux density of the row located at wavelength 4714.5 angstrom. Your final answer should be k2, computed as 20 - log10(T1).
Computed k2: 18.6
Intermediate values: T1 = 25.47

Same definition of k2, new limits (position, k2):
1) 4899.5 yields 18.5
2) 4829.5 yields 18.5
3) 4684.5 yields 18.6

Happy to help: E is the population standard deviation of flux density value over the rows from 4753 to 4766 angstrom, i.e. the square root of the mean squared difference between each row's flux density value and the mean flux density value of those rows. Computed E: 0.9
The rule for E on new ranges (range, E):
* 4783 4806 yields 3.0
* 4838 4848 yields 0.7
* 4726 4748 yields 2.2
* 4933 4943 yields 1.6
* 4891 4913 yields 1.5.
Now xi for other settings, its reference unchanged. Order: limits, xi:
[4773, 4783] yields 10.4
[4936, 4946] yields 2.3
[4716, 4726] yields 0.9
